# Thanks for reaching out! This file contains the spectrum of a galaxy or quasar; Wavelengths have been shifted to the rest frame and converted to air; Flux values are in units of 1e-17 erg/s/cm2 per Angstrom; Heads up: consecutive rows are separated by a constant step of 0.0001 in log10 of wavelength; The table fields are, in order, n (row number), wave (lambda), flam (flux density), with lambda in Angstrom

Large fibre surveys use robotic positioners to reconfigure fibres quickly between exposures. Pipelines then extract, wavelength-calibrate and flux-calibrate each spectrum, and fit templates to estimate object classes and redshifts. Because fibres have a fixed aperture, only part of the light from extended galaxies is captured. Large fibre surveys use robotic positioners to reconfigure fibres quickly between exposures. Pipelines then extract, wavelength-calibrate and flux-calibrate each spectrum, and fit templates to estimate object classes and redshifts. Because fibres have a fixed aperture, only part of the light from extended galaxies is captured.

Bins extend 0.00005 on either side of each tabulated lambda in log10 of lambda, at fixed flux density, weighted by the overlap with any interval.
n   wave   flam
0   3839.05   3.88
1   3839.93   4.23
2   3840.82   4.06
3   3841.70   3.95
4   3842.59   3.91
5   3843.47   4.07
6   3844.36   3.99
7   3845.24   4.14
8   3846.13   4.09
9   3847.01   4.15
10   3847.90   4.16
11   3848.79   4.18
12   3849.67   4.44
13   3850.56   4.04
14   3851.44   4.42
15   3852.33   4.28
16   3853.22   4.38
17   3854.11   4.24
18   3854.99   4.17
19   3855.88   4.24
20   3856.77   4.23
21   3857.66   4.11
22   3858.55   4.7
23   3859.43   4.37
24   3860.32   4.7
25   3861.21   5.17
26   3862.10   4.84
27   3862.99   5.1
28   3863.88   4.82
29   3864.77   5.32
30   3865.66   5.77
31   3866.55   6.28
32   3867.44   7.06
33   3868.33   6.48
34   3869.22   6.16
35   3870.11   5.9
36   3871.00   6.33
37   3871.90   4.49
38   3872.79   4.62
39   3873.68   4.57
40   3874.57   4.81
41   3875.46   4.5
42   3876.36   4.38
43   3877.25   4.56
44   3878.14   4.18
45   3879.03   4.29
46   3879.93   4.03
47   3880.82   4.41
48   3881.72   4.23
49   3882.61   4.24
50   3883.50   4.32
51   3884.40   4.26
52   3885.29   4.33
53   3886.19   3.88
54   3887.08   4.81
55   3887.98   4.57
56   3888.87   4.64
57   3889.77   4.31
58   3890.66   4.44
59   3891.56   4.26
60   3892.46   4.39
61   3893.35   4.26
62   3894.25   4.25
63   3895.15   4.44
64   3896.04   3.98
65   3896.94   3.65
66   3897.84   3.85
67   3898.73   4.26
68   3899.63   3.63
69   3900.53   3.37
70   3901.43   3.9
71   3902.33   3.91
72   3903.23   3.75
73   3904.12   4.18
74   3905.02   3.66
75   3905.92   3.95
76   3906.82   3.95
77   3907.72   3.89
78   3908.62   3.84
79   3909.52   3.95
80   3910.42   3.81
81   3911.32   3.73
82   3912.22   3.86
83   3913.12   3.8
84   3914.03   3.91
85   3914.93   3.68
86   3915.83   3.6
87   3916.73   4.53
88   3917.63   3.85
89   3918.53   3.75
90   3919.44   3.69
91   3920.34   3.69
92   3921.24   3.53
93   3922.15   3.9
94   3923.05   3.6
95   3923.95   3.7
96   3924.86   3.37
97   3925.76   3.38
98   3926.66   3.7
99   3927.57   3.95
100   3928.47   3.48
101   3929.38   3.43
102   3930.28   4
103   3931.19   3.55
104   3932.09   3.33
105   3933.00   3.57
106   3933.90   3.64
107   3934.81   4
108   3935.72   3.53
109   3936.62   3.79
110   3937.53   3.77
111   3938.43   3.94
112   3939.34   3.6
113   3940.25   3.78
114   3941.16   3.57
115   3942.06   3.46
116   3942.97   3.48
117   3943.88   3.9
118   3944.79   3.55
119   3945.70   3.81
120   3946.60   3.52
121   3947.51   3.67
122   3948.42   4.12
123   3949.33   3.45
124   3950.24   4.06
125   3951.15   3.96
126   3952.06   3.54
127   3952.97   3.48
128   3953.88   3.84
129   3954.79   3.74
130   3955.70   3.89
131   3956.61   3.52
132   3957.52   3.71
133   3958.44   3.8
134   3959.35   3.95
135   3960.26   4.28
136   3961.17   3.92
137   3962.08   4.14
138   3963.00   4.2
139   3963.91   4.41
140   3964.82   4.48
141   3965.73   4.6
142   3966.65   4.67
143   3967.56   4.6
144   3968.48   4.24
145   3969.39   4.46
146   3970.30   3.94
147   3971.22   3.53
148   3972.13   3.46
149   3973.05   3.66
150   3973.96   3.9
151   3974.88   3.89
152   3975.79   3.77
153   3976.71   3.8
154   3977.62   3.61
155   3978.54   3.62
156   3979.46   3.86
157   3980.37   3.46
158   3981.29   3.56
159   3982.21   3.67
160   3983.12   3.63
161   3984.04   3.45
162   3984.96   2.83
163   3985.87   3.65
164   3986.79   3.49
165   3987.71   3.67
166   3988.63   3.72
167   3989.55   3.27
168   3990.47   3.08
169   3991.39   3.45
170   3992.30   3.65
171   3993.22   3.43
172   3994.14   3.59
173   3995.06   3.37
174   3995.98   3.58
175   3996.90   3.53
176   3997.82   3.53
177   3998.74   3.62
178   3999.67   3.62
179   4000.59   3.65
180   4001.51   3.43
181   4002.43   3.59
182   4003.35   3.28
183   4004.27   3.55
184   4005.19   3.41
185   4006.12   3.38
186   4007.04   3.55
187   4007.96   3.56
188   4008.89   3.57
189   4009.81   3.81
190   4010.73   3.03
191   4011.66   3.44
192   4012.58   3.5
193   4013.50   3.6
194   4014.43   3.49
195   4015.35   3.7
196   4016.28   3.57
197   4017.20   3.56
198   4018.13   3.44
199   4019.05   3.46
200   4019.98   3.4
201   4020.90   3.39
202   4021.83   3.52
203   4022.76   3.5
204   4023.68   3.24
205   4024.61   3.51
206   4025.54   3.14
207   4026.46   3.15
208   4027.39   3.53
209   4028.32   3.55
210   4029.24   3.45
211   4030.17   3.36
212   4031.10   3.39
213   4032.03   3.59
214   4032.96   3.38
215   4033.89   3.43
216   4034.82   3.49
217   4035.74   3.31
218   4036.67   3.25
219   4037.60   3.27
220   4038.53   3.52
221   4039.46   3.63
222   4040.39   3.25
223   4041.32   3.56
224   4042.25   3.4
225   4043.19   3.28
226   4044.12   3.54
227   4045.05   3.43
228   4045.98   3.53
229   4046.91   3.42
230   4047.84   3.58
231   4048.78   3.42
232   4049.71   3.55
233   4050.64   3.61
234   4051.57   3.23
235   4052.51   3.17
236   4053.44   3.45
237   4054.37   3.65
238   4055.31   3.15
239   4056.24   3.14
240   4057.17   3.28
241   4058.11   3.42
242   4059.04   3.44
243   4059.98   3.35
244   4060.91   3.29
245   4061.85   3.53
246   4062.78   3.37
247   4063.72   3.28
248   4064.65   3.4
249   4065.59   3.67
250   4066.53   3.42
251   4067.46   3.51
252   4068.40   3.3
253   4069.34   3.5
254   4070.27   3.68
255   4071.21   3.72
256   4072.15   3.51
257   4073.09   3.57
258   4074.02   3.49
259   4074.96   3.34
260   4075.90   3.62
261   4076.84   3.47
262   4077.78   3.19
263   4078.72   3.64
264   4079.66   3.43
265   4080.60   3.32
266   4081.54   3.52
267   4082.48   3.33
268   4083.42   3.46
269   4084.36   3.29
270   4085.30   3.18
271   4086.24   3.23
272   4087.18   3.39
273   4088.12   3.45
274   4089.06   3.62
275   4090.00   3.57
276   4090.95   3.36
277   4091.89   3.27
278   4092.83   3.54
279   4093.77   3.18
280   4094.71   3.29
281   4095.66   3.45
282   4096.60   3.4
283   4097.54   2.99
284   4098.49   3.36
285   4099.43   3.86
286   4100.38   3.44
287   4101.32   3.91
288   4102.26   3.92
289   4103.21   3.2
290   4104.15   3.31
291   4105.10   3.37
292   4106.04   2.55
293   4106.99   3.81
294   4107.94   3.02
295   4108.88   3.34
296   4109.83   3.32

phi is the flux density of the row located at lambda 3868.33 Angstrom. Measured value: 6.48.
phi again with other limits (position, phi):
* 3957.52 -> 3.71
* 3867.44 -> 7.06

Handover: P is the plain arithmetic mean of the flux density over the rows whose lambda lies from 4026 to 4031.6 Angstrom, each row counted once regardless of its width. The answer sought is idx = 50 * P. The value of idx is 170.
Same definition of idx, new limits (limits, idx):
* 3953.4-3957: 187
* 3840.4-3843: 199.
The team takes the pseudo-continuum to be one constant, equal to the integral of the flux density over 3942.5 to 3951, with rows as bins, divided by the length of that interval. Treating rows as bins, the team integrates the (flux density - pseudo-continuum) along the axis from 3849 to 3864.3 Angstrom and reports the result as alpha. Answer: 11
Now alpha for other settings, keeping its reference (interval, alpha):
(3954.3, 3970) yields 7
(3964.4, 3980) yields 4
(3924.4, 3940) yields -1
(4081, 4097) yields -6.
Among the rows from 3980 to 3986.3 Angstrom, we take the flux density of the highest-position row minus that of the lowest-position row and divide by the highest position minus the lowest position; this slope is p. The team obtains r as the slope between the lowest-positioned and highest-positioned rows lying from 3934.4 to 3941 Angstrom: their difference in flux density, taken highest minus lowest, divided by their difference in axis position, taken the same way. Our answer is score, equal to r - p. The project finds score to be -0.07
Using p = 0.03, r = -0.04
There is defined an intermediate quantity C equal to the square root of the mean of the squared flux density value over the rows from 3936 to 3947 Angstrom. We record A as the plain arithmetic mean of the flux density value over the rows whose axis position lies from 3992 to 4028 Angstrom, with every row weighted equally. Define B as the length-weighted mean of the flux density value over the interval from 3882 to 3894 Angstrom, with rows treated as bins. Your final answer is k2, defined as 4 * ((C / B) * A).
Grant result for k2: 11.8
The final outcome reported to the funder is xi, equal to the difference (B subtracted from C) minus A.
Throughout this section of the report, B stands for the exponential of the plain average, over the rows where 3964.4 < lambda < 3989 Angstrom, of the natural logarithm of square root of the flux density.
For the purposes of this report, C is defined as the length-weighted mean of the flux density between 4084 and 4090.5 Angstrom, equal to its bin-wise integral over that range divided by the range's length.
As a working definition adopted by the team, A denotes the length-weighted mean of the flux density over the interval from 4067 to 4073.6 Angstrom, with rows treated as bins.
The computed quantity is -2.1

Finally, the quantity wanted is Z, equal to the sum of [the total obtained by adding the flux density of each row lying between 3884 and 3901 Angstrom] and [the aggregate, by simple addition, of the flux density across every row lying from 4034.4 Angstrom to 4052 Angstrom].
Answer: 145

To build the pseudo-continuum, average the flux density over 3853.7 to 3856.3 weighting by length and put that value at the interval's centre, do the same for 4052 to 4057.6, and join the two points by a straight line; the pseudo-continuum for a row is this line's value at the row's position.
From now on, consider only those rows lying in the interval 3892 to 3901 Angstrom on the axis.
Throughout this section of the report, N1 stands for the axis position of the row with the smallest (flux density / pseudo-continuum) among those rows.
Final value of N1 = 3900.53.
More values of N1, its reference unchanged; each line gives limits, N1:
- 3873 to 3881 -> 3879.93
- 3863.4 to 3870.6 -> 3863.88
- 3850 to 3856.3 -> 3850.56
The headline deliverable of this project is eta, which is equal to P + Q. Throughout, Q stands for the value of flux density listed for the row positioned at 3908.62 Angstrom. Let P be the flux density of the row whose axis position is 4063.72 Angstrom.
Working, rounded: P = 3.28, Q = 3.84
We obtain 7.12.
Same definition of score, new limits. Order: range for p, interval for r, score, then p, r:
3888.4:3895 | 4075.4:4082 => 0.05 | -0.07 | -0.02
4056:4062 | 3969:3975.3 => -0.17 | 0.07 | -0.10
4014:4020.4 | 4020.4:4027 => -0.03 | -0.02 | -0.04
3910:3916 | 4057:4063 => 0.05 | -0.04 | 0.02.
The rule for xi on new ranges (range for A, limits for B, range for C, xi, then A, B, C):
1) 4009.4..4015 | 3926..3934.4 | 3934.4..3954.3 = -1.7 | 3.5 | 1.90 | 3.72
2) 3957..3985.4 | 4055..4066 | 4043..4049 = -2.3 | 3.9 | 1.83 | 3.47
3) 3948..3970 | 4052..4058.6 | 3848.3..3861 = -1.5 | 4.0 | 1.82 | 4.34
